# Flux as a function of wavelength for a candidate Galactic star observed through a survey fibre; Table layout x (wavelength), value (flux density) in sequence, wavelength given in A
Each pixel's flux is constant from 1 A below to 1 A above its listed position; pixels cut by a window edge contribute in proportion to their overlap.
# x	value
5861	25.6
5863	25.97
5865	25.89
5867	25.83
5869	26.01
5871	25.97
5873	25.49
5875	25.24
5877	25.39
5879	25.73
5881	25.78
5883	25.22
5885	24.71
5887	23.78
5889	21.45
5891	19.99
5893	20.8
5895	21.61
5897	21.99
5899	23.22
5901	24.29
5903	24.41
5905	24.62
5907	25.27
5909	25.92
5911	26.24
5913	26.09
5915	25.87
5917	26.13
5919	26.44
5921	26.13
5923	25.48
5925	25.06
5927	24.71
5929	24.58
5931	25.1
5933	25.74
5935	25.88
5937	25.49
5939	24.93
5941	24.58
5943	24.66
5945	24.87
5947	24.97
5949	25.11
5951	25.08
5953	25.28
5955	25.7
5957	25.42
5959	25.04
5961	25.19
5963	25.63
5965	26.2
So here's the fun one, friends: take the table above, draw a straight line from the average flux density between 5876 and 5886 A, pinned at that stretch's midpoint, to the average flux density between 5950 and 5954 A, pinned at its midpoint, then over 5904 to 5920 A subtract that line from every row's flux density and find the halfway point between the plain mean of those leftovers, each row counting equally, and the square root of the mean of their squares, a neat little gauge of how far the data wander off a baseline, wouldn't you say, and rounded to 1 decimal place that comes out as 0.7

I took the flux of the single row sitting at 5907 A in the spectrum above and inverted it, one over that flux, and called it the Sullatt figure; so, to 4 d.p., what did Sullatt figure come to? 0.0396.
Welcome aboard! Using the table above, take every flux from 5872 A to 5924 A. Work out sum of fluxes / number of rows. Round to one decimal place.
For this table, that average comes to 24.5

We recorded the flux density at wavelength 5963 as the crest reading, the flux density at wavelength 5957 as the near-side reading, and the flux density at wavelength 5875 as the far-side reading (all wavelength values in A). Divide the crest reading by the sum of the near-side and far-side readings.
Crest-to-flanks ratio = 0.506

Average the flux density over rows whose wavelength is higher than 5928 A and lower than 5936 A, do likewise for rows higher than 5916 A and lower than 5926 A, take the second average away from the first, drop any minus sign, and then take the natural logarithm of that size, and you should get -0.65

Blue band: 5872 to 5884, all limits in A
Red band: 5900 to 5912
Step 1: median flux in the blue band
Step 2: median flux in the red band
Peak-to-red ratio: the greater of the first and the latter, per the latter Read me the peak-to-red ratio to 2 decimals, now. 1.02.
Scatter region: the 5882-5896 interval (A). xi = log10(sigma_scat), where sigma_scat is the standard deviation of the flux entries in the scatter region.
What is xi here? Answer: 0.3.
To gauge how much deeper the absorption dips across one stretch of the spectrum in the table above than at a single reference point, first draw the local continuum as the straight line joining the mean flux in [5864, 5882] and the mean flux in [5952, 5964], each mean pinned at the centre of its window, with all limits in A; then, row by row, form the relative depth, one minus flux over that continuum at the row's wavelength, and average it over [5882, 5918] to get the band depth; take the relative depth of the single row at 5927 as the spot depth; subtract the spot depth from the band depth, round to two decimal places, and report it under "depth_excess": 0.03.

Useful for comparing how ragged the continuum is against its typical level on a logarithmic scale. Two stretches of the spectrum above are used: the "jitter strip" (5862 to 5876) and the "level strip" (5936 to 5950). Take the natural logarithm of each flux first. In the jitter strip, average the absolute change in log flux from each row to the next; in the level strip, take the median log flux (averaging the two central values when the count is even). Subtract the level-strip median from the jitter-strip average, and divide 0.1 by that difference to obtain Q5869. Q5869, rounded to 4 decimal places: -0.0312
